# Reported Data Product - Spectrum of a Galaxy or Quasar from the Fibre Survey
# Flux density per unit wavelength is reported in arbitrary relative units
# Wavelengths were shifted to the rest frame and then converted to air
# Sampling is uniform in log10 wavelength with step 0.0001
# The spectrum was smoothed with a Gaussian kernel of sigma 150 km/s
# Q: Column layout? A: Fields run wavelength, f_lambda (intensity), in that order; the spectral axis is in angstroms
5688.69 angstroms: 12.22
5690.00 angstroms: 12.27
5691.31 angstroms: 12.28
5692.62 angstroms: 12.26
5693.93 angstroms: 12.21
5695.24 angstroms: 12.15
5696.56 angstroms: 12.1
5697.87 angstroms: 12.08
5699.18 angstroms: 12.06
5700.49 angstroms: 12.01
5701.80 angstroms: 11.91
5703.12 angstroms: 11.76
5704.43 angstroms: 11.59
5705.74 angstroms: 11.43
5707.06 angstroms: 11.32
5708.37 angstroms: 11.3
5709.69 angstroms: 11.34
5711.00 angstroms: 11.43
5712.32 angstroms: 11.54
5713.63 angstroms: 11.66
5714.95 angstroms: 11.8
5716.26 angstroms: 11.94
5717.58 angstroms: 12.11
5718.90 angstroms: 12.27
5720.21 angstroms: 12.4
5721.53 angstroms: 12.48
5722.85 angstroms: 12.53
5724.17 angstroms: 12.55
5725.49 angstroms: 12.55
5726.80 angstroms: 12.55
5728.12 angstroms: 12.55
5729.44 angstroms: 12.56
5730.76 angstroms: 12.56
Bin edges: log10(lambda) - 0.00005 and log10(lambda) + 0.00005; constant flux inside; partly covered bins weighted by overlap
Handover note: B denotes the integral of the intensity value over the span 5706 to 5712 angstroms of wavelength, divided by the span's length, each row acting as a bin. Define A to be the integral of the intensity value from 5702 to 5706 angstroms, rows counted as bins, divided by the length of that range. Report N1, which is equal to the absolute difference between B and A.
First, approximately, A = 11.65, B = 11.4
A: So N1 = 0.30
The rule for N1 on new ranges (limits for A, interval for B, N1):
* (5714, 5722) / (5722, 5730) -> 0.41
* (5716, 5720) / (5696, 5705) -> 0.22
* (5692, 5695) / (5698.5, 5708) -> 0.51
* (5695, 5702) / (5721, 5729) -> 0.48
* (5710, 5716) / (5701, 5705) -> 0.14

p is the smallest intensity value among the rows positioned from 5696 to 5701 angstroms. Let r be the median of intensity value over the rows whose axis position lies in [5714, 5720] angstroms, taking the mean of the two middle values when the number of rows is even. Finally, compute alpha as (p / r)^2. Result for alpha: 1.00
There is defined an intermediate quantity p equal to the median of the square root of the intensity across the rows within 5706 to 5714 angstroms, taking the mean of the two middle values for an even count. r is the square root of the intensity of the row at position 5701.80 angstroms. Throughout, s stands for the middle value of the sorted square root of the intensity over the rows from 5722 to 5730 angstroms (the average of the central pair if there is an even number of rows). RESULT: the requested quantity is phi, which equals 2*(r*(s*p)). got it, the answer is 82.5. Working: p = 3.37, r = 3.45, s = 3.54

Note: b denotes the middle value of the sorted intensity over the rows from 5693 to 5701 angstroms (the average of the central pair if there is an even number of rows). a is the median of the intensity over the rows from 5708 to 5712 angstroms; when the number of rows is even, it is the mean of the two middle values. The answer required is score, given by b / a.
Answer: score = 1.07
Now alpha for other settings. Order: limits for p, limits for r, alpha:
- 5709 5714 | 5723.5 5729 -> 0.82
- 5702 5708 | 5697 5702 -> 0.88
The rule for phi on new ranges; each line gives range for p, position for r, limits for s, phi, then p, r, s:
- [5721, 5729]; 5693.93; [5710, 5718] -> 84.8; 3.54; 3.49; 3.42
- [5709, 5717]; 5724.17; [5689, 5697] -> 84.4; 3.41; 3.54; 3.50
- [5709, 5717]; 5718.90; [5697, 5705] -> 82.5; 3.41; 3.50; 3.46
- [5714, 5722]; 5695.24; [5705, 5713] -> 82.1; 3.49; 3.49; 3.37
